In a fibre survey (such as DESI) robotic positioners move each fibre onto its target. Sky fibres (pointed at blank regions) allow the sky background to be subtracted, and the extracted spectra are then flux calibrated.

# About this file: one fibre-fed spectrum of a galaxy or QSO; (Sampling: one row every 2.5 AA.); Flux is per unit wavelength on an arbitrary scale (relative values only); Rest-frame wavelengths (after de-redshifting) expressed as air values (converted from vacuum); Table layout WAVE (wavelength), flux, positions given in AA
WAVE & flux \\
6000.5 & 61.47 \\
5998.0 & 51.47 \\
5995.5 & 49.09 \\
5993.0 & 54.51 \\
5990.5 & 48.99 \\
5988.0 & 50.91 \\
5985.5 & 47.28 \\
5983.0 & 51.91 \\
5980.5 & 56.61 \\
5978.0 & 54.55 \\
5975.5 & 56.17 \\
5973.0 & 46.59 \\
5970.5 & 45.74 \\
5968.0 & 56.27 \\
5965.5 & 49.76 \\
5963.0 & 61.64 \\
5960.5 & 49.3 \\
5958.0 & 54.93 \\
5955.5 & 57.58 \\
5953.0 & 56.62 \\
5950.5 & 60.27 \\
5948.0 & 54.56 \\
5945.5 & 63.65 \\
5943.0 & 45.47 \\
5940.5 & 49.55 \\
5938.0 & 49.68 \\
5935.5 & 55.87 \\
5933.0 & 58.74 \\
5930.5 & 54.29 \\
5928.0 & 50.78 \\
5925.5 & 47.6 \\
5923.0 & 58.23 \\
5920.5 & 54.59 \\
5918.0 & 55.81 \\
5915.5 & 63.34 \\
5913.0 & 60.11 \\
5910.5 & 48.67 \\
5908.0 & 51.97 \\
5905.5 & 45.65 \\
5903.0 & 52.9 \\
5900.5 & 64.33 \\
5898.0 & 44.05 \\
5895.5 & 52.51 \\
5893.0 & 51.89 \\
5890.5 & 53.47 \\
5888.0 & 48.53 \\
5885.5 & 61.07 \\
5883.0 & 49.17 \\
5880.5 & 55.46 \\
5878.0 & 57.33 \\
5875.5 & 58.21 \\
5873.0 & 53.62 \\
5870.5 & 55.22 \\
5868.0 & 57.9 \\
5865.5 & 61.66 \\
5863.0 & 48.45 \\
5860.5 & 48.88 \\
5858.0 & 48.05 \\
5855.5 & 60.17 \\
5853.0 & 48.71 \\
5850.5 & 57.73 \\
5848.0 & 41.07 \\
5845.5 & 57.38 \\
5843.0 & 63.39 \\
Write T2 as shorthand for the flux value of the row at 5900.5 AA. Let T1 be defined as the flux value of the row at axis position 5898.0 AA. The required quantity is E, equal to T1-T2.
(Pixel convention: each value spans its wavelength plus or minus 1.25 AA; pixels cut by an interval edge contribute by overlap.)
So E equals -20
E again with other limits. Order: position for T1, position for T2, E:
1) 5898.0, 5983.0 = -8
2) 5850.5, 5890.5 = 4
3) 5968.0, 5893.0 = 4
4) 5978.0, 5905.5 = 9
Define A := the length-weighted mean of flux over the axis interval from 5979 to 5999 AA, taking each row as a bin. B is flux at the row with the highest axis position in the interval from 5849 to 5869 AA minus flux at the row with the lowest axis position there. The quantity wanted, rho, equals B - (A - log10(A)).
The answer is -50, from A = 51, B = 0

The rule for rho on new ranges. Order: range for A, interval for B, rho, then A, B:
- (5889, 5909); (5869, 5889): -57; 52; -7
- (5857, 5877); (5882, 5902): -37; 54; 15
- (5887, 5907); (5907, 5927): -54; 52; -4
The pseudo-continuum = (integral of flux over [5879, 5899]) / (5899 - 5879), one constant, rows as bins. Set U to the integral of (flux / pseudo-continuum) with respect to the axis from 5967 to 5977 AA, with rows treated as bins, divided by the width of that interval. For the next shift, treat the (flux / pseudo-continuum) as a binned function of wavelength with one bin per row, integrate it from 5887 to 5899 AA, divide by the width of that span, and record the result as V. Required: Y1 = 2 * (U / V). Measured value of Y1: 2.04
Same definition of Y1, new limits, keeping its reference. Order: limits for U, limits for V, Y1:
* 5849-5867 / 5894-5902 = 1.99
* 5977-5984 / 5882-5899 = 2.11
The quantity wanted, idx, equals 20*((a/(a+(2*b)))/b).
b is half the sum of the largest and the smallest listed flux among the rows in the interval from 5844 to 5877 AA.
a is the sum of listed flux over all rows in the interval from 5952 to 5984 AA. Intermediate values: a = 698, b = 51.4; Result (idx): 0.339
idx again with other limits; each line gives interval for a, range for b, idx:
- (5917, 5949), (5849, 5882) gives 0.315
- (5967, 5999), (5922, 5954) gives 0.315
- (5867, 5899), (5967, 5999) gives 0.341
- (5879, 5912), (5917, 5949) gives 0.316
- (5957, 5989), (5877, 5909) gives 0.318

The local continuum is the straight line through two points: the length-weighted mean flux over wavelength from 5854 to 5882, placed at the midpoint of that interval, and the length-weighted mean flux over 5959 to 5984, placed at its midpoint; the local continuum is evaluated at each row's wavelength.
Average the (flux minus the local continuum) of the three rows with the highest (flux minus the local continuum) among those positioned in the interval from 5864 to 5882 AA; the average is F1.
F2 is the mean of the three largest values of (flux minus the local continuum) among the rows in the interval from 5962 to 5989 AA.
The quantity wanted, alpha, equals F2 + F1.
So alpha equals 9.69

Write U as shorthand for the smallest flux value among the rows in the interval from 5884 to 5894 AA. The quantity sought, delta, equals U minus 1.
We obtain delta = 47.5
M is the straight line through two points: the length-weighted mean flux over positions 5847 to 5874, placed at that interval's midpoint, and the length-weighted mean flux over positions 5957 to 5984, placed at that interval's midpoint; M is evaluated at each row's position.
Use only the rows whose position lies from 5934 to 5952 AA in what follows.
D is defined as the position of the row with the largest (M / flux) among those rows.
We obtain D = 5943.0 AA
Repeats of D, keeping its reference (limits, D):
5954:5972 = 5970.5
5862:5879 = 5863.0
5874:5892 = 5888.0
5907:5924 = 5910.5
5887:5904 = 5898.0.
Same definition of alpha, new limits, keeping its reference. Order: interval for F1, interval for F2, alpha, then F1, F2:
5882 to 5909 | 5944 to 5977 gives 13.81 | 5.2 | 8.6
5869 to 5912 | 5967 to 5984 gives 10.21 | 6.7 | 3.5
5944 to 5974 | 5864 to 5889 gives 14.18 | 8.6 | 5.6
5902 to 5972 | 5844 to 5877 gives 14.49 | 9.4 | 5.1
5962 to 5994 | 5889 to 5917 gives 13.80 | 5.3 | 8.5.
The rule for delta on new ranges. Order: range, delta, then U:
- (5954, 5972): 44.7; 45.74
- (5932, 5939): 48.7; 49.68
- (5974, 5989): 46.3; 47.28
